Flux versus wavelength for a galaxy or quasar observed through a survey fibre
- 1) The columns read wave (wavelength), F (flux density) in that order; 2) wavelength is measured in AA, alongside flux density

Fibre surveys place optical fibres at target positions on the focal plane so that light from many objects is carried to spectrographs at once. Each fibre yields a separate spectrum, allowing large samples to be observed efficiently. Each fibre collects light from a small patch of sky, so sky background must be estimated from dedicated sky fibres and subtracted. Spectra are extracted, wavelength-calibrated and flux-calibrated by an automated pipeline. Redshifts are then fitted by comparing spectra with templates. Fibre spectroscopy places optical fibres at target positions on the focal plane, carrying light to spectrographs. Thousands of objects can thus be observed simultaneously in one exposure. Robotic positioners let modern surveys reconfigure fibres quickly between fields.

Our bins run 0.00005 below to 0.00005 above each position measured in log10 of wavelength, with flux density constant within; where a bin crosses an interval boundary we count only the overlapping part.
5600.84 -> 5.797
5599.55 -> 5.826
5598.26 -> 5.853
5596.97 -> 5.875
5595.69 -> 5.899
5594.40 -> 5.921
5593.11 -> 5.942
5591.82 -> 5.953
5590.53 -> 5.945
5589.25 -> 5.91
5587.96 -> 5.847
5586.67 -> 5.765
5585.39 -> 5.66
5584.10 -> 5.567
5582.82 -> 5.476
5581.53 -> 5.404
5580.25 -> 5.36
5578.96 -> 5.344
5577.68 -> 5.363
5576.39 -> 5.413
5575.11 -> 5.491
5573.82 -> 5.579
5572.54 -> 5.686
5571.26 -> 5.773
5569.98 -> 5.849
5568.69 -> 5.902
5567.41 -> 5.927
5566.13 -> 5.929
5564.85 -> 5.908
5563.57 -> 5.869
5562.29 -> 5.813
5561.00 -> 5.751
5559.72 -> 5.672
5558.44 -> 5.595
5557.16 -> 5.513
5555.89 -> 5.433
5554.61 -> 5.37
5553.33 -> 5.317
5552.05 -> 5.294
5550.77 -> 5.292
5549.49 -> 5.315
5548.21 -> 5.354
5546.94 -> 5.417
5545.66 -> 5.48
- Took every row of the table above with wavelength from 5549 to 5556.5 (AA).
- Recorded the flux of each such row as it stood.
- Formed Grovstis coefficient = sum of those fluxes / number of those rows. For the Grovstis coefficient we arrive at 5.3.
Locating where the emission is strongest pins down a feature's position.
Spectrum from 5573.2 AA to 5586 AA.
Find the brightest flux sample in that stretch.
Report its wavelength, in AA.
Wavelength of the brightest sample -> 5585.39 AA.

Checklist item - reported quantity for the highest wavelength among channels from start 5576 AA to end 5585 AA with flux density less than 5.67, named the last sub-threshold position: 5584.10 AA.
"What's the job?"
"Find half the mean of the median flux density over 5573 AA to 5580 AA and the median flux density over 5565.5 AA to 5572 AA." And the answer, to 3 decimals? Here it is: 2.829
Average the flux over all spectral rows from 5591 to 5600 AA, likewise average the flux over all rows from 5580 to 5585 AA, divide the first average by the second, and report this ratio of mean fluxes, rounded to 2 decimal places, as 1.08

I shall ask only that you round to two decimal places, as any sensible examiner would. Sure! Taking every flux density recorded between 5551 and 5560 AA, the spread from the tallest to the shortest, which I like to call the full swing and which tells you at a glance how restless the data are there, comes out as 0.38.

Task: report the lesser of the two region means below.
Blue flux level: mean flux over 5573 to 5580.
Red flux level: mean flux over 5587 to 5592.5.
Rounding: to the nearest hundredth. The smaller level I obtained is 5.44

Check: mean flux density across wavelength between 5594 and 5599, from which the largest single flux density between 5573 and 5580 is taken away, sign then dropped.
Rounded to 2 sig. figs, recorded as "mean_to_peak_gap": 0.31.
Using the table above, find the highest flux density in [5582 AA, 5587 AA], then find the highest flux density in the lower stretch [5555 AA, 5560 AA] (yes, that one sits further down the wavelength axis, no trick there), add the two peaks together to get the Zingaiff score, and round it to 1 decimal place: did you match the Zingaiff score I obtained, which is 11.4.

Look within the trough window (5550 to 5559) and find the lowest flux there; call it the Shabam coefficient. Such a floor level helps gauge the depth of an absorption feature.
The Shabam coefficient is 5.292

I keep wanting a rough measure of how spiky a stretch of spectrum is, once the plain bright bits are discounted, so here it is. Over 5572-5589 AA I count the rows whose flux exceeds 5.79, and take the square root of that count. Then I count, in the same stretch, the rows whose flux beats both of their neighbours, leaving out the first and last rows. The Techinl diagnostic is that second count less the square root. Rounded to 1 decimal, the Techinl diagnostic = -1.0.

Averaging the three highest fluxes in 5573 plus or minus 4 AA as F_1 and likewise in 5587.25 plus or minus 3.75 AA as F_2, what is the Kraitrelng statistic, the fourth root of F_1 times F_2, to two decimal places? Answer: 2.42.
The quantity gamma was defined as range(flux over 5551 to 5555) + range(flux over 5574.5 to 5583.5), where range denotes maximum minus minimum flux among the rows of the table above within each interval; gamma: 0.22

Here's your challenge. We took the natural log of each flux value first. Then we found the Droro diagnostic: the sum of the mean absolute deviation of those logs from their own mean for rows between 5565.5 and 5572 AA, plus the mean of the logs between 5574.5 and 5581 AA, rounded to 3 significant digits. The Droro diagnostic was 1.69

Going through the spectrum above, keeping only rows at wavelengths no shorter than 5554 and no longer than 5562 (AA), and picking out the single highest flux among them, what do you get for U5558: 5.751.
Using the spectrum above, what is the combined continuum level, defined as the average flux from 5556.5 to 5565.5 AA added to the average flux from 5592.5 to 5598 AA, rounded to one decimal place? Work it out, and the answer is 11.6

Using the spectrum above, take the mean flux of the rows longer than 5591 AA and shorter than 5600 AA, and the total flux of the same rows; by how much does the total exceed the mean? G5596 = 35.4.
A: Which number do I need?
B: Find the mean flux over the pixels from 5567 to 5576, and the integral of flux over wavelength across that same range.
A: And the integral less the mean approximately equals 45.8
